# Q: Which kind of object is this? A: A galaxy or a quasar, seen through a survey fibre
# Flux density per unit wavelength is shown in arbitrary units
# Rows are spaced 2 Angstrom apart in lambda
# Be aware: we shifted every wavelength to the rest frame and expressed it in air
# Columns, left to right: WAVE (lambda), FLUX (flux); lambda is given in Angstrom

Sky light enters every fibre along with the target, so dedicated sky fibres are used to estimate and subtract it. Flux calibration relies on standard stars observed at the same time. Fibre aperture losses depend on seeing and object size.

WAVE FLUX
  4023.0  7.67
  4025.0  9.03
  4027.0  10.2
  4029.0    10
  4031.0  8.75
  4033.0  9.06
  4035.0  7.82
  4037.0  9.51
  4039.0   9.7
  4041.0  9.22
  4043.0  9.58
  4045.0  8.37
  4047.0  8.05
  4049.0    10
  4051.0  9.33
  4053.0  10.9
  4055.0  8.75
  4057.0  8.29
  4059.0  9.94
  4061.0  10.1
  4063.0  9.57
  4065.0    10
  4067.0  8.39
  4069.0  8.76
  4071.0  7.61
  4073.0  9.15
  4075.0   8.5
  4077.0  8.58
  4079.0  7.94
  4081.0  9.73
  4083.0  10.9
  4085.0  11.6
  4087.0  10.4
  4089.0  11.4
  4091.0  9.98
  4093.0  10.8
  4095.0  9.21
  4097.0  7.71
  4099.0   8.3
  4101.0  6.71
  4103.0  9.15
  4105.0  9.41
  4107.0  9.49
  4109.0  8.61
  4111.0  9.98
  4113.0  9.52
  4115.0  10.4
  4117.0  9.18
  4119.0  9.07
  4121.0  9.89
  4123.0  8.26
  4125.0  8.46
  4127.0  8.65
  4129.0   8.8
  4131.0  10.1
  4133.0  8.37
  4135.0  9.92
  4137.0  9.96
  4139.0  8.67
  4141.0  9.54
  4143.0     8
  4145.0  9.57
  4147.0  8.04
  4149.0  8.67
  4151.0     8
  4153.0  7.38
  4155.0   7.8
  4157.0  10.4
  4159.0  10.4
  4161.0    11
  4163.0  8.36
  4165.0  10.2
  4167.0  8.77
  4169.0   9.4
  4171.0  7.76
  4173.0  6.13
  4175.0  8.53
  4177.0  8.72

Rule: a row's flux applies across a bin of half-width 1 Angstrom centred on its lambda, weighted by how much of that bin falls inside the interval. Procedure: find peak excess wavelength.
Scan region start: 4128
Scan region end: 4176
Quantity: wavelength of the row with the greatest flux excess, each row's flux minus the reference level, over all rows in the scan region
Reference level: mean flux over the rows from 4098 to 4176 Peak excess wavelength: 4161.0 Angstrom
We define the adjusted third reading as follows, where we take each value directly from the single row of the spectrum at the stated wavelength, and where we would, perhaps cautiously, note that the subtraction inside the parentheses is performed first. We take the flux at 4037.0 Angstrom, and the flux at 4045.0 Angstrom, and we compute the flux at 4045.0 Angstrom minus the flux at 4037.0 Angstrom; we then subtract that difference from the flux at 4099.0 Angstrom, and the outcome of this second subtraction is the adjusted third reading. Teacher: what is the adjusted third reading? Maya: 9.4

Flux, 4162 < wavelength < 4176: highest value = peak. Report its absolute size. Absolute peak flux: 10.2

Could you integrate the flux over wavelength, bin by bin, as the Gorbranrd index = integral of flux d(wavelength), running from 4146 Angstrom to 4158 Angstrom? 101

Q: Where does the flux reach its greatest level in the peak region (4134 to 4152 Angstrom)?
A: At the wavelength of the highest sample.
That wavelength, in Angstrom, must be 4137.0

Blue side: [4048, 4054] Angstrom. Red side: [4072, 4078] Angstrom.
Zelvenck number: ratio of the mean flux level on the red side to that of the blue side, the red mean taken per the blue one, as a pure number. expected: 0.87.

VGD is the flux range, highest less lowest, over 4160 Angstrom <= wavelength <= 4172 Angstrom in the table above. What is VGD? 3.2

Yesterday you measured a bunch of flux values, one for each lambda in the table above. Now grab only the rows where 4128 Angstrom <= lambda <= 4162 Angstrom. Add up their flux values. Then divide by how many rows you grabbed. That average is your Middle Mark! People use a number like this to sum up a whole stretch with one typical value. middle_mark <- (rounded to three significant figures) 9.10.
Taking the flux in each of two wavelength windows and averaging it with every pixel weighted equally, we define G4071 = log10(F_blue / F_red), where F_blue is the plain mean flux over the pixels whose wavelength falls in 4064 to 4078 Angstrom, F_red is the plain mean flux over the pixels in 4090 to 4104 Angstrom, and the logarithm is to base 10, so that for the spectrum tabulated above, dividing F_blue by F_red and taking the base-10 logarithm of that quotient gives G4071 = -0.01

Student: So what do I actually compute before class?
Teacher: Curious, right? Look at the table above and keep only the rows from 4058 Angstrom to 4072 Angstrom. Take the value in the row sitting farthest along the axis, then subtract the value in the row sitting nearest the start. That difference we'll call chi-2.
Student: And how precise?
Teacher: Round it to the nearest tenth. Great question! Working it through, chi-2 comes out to -2.3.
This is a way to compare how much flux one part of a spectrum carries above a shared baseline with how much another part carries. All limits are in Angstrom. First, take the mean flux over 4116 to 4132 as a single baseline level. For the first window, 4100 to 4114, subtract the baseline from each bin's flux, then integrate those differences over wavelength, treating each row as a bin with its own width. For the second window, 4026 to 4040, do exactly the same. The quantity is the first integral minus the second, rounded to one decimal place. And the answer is -4.3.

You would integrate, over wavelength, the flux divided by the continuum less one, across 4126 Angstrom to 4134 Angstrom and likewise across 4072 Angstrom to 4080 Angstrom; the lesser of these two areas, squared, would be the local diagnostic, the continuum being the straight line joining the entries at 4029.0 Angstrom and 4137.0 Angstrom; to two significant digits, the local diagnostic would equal 1.3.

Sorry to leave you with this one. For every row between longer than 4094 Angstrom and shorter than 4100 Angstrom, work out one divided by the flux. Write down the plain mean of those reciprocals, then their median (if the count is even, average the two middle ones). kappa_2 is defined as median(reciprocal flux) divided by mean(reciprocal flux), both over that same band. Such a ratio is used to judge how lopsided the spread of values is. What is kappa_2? 1.01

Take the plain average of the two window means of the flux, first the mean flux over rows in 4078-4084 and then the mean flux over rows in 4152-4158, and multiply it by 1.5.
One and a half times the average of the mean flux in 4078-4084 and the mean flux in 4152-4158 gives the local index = 13.5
